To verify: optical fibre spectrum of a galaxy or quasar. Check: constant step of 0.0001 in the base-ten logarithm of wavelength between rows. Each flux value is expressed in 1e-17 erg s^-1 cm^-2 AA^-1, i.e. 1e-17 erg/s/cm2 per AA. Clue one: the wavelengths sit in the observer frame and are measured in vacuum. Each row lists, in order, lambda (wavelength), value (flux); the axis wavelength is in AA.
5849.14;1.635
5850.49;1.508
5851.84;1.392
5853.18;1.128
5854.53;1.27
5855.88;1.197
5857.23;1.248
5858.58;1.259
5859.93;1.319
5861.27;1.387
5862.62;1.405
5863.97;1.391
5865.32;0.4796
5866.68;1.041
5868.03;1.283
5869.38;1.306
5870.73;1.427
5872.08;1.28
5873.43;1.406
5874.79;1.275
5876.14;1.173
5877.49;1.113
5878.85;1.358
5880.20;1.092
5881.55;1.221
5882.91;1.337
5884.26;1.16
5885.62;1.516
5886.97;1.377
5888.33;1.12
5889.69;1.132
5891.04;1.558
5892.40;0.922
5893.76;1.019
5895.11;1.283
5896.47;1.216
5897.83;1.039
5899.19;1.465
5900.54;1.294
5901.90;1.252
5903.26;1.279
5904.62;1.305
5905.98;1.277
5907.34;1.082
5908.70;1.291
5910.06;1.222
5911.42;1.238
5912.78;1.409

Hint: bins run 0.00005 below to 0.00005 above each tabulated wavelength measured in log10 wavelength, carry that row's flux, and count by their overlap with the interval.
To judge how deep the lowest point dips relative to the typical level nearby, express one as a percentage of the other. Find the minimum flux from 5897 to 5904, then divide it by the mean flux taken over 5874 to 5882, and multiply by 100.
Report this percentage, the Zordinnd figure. 86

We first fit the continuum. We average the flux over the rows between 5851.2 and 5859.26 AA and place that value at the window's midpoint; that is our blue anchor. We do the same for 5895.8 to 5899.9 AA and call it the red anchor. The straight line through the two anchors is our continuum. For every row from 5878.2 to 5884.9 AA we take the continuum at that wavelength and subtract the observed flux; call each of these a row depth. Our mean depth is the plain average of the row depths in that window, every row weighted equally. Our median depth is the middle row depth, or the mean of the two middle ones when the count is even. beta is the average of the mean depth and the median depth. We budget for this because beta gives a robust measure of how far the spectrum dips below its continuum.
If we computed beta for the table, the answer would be 0.02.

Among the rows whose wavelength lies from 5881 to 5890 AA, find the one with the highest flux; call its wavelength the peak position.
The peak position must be 5885.62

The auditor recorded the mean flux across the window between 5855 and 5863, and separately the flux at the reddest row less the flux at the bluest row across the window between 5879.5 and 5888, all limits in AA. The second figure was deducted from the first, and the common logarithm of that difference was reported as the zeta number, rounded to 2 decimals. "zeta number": 0.01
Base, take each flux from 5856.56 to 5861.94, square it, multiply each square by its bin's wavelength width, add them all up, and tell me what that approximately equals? 9.2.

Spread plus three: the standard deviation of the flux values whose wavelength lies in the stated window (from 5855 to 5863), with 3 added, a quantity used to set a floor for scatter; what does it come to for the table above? 3.08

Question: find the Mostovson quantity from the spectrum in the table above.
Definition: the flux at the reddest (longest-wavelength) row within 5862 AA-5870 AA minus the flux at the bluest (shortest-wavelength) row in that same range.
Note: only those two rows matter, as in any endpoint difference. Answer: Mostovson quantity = -0.10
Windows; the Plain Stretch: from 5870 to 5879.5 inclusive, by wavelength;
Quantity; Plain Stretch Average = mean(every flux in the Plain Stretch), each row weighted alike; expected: 1.29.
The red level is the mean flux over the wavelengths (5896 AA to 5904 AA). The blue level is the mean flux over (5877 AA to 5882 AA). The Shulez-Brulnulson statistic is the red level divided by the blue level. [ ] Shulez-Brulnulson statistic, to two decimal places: 1.05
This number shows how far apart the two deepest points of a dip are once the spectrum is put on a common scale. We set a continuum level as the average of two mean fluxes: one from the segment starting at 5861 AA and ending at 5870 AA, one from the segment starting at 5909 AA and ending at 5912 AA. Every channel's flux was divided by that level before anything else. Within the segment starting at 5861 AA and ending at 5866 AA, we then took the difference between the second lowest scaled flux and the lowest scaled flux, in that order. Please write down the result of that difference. 0.75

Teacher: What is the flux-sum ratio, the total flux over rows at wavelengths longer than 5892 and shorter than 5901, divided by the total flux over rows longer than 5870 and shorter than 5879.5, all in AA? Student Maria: 0.91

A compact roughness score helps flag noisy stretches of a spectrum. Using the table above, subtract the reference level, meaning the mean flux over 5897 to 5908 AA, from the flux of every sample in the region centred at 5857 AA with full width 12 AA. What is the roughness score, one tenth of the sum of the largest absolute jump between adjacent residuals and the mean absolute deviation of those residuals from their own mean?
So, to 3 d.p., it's 0.034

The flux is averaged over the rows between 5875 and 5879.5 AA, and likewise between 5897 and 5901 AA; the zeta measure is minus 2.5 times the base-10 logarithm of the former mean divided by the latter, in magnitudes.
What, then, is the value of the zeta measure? 0.04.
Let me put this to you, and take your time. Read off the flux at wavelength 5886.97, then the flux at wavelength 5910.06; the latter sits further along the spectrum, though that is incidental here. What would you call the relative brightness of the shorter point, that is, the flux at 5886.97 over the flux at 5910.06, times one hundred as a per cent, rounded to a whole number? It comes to 113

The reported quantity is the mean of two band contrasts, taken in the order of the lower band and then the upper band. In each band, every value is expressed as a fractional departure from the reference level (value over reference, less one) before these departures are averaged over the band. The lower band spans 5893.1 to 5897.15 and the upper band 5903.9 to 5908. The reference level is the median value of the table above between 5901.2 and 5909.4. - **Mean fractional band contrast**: -0.063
